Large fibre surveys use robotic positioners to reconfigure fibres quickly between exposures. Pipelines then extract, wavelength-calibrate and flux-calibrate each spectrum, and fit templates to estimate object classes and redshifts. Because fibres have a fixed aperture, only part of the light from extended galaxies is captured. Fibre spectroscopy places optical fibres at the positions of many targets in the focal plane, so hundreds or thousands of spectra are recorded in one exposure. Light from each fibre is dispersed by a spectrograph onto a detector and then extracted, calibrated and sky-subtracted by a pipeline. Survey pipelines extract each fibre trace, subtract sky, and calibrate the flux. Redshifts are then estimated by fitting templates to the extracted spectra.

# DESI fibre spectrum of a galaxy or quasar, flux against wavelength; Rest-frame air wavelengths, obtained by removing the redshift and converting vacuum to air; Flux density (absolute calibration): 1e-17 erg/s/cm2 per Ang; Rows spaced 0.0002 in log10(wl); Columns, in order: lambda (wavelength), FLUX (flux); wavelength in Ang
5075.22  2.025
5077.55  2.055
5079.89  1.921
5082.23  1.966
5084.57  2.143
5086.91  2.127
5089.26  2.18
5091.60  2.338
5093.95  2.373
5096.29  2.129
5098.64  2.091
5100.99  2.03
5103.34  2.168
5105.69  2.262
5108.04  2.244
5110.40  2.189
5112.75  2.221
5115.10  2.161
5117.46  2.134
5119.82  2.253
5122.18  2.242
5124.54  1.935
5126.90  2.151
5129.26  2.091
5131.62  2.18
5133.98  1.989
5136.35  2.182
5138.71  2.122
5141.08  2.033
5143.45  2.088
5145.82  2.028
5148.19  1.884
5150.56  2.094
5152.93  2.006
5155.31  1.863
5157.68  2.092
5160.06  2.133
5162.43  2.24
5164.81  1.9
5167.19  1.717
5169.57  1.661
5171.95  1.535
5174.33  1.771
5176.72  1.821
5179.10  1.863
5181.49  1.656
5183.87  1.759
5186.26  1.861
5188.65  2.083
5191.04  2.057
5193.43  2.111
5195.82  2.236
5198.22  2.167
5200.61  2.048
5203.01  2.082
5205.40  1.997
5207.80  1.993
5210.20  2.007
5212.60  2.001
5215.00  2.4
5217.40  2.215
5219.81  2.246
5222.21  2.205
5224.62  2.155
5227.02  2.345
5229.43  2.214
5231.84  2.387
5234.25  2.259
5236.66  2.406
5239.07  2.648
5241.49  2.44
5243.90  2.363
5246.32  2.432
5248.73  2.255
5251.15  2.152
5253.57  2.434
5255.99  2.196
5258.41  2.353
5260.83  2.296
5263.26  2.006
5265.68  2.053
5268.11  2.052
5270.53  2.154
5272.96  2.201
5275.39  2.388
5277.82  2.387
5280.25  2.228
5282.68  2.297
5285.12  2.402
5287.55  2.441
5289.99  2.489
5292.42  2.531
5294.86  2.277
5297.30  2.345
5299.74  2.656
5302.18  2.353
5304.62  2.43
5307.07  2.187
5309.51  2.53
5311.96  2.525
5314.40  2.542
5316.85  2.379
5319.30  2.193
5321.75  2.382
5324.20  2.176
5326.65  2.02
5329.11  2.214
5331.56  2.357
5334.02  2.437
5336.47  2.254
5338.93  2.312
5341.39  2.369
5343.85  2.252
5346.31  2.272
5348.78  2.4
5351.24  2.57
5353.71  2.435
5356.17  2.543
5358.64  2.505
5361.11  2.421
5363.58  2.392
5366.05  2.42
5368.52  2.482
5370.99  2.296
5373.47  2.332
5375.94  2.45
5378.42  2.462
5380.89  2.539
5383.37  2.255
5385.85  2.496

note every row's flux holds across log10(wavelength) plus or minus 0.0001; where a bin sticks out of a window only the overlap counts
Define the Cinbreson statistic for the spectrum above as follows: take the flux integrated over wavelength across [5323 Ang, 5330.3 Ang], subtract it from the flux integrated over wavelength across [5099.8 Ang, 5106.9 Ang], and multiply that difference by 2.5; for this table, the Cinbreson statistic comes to -1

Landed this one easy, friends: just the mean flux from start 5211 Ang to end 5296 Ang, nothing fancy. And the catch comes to 2.29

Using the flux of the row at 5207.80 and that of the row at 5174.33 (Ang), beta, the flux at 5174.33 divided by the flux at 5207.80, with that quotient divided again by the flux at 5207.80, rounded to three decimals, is 0.446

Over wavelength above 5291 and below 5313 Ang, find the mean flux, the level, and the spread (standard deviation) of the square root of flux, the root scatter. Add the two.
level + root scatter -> 2.47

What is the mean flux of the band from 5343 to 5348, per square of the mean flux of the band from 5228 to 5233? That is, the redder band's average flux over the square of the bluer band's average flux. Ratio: 0.43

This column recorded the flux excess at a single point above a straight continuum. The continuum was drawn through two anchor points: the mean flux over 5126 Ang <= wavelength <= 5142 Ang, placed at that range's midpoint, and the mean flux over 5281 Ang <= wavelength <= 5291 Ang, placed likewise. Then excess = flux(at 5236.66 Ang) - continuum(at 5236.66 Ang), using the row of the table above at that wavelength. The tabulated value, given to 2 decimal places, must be 0.10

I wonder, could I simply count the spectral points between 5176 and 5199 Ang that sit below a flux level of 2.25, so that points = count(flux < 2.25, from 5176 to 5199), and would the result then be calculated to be 10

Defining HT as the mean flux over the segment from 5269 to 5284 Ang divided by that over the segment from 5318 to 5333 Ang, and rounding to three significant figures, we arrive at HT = 1.02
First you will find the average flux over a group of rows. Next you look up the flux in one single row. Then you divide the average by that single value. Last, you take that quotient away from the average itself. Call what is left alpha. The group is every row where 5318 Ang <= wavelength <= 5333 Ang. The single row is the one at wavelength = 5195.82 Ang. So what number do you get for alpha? 1.23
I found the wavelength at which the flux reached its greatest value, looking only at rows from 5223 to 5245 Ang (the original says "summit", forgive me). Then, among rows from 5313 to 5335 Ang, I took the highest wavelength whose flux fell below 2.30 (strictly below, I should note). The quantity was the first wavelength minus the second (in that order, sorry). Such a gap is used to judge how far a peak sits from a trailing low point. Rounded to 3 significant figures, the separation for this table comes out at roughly -90.0 Ang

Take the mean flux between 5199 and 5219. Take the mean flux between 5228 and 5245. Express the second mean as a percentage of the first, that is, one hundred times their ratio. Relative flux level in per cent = 114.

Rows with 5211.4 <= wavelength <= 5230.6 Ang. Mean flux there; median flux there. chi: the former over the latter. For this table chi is 1.004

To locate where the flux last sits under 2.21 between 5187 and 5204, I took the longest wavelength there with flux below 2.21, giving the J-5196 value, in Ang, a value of 5203.01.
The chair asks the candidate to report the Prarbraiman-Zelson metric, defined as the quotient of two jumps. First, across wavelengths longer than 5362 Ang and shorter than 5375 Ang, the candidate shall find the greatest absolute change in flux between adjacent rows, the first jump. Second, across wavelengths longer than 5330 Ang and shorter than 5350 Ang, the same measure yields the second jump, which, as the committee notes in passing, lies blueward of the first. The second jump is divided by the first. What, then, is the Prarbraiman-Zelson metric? 1.0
